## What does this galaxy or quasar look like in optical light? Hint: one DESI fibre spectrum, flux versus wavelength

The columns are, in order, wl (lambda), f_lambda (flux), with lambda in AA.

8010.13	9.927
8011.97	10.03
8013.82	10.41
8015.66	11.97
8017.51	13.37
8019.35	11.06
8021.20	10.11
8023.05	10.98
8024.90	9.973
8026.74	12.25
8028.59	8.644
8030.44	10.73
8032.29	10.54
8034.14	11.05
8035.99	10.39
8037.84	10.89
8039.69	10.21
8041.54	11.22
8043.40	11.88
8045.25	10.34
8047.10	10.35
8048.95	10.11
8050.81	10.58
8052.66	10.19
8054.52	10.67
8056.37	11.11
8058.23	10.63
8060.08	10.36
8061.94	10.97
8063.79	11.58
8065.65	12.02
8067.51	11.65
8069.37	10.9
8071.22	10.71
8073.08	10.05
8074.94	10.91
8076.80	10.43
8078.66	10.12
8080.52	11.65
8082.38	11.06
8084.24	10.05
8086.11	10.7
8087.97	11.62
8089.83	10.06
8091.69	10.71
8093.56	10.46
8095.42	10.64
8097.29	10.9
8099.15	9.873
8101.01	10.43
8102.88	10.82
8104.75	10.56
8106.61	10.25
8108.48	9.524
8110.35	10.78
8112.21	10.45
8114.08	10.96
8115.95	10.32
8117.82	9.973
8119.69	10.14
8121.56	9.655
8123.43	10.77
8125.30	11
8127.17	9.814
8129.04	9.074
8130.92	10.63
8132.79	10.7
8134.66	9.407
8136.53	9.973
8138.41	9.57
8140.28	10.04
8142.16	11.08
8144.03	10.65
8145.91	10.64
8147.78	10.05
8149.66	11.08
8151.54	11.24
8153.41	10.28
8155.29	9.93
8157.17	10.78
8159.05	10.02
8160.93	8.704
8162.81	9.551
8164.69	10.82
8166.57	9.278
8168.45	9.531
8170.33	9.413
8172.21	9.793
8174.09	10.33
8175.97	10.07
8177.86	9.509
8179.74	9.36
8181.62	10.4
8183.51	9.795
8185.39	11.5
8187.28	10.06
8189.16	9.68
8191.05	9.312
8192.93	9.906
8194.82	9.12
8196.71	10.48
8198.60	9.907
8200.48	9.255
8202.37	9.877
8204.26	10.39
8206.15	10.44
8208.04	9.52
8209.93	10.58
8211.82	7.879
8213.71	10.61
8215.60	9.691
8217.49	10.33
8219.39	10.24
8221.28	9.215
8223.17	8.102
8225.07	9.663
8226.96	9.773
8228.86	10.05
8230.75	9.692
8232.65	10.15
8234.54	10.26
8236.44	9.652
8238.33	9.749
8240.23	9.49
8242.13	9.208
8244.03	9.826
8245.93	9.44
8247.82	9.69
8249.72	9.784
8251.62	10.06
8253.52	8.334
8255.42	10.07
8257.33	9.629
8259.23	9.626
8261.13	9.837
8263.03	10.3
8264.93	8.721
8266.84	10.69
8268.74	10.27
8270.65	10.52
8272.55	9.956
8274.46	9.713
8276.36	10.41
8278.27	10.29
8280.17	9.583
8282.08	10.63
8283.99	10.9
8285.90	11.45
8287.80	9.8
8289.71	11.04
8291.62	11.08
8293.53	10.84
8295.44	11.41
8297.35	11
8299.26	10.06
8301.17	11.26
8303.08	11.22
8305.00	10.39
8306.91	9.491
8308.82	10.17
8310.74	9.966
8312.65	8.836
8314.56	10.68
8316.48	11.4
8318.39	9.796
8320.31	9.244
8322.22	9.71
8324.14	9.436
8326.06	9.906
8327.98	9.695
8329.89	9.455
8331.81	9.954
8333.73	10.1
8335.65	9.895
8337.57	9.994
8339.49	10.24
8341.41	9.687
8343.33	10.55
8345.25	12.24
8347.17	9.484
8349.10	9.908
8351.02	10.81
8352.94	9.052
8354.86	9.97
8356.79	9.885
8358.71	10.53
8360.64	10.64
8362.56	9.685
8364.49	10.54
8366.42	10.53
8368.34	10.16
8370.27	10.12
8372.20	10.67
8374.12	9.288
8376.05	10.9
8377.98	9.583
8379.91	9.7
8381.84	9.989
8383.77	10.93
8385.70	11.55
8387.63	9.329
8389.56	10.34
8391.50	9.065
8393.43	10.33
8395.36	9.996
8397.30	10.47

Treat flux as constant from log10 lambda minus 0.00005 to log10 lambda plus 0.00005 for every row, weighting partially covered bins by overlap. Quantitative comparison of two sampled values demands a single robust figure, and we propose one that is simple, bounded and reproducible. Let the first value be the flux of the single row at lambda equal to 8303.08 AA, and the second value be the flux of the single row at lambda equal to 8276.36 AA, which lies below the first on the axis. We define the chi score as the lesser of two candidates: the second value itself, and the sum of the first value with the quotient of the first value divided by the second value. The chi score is 10.4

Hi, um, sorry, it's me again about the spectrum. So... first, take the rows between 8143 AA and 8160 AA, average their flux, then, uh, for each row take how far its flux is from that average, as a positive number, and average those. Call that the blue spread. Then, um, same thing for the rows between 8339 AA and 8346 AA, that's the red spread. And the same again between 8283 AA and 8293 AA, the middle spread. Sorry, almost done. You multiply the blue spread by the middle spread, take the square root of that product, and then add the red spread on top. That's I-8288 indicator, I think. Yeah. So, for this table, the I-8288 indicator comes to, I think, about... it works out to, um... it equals 1.19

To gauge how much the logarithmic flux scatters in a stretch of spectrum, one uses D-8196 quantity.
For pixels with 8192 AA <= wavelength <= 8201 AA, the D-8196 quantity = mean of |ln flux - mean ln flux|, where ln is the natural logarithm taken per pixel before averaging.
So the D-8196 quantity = 0.045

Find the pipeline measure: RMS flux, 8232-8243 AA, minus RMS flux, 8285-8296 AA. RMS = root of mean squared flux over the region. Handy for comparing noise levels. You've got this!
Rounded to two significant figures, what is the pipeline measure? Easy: -1.2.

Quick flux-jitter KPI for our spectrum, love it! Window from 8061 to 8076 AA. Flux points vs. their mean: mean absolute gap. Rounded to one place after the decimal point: 0.5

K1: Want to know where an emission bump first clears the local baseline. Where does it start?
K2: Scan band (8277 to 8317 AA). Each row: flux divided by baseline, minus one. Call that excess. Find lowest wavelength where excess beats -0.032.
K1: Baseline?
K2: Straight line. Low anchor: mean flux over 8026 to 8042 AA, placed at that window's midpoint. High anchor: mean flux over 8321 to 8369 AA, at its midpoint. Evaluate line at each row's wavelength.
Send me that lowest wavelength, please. 8278.27 AA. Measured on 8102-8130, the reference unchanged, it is 8102.88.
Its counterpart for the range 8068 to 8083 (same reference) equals 8069.37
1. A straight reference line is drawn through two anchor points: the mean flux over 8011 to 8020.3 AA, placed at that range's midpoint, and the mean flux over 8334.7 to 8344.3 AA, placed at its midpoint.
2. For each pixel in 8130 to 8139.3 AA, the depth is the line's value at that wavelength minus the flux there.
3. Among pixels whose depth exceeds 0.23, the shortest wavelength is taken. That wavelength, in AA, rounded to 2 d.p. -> 8130.92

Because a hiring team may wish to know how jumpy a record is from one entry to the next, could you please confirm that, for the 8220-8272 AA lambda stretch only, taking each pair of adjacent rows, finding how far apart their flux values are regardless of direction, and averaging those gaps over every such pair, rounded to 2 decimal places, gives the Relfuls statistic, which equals 0.60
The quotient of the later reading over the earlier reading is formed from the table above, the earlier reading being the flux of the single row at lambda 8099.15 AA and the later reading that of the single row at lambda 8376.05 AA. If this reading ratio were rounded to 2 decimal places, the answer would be 1.10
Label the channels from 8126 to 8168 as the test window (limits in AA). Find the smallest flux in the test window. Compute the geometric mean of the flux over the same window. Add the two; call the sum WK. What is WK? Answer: 18.8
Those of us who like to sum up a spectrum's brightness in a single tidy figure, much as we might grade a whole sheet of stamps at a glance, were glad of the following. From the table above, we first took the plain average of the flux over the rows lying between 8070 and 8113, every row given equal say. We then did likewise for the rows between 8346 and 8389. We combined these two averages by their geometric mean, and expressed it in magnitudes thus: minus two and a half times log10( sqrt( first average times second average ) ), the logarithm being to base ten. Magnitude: -2.54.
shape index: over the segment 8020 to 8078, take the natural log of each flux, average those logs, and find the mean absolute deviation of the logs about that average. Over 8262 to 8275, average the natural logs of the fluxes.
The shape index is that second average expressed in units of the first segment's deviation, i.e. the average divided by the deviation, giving 48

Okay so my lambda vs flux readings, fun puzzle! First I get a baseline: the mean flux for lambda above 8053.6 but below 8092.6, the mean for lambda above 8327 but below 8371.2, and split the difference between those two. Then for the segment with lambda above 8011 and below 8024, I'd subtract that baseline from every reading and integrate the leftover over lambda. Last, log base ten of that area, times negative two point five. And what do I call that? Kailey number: -2.3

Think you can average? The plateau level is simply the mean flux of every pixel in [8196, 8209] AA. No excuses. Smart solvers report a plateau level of 10.0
